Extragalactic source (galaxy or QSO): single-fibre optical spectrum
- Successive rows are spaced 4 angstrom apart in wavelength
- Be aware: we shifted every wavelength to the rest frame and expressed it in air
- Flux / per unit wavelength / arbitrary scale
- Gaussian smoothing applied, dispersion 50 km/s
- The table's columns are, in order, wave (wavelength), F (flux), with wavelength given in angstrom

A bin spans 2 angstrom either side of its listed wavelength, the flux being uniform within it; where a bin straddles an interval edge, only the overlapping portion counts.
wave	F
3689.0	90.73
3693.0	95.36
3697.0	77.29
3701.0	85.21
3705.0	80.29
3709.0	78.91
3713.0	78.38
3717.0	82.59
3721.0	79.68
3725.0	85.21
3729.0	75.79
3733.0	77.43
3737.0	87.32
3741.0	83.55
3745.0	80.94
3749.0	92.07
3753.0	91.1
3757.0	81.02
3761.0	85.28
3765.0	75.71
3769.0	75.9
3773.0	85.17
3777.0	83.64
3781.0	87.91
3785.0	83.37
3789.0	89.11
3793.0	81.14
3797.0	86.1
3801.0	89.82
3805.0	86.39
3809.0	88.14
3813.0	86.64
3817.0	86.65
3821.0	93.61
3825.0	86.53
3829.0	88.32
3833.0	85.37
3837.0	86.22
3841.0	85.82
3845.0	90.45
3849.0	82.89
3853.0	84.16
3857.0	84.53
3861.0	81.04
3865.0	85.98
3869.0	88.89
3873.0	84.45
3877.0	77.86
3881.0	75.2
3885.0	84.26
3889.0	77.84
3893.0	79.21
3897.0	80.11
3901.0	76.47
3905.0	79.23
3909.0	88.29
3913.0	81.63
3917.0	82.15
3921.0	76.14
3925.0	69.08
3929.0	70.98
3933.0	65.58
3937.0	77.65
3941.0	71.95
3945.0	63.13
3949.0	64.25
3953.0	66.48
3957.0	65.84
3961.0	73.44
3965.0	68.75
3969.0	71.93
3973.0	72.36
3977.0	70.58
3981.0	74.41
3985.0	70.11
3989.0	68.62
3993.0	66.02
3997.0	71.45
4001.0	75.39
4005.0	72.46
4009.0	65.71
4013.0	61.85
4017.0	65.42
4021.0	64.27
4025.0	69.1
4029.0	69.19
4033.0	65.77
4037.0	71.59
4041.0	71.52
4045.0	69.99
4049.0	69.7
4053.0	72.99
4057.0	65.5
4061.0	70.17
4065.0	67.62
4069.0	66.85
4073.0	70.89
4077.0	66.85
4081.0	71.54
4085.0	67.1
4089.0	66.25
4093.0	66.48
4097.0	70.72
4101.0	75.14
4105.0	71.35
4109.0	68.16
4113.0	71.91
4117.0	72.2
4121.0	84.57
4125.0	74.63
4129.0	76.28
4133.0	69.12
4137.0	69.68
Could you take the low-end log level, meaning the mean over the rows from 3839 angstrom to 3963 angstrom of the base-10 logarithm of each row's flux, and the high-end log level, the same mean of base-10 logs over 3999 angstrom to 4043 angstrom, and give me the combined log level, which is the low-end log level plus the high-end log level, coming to 3.72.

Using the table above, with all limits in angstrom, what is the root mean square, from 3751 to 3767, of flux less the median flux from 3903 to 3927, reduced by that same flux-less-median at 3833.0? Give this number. 1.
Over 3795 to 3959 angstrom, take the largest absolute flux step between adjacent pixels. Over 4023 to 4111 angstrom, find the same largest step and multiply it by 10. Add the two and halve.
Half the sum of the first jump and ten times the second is 43.5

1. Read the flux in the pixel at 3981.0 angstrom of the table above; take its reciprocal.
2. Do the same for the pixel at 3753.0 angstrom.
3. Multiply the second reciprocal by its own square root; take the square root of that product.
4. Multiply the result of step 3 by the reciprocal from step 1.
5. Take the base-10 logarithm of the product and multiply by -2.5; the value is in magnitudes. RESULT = 8.35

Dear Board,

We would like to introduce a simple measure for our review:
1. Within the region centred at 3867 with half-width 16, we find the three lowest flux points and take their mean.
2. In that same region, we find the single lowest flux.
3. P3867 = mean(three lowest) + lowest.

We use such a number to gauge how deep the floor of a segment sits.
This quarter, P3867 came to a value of 153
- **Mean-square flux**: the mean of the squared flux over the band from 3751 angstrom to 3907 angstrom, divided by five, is 1420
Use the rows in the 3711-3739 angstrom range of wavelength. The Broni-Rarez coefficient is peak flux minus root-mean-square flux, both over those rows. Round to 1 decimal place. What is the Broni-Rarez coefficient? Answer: 6.3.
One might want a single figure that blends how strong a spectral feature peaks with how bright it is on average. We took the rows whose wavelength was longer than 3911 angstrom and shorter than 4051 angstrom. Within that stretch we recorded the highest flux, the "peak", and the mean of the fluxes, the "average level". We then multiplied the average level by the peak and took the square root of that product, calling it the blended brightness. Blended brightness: 76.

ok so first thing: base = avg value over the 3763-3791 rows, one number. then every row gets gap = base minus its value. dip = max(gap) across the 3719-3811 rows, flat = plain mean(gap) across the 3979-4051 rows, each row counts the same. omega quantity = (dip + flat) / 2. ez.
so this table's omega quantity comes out 11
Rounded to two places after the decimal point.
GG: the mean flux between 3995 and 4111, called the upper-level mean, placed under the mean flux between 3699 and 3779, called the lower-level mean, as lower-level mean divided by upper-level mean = 1.19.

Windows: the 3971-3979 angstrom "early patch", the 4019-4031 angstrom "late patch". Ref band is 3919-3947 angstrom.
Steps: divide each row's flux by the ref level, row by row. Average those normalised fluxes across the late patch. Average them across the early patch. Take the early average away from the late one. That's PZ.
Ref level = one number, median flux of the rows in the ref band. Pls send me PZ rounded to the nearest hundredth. -0.06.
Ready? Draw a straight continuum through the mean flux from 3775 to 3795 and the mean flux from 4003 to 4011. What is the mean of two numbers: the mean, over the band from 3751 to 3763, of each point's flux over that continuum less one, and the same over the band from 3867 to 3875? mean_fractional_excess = 0.042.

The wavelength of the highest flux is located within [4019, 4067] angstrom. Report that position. 4053.0 angstrom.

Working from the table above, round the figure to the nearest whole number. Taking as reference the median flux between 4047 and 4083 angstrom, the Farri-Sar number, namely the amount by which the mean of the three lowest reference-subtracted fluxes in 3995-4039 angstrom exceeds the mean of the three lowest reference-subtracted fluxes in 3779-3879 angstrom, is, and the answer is -16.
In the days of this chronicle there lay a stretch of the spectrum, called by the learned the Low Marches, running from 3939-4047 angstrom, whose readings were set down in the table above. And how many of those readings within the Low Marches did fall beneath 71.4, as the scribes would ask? 17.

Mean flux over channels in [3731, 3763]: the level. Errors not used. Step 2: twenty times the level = 1697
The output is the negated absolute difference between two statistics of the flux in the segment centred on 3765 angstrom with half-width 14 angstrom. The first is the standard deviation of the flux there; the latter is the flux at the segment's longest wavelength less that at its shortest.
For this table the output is -13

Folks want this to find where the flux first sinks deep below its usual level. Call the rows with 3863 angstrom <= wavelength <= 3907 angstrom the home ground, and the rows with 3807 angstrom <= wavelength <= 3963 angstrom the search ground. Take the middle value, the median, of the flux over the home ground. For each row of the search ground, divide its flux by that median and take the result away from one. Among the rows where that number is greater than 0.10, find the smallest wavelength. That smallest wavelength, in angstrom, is 3925.0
